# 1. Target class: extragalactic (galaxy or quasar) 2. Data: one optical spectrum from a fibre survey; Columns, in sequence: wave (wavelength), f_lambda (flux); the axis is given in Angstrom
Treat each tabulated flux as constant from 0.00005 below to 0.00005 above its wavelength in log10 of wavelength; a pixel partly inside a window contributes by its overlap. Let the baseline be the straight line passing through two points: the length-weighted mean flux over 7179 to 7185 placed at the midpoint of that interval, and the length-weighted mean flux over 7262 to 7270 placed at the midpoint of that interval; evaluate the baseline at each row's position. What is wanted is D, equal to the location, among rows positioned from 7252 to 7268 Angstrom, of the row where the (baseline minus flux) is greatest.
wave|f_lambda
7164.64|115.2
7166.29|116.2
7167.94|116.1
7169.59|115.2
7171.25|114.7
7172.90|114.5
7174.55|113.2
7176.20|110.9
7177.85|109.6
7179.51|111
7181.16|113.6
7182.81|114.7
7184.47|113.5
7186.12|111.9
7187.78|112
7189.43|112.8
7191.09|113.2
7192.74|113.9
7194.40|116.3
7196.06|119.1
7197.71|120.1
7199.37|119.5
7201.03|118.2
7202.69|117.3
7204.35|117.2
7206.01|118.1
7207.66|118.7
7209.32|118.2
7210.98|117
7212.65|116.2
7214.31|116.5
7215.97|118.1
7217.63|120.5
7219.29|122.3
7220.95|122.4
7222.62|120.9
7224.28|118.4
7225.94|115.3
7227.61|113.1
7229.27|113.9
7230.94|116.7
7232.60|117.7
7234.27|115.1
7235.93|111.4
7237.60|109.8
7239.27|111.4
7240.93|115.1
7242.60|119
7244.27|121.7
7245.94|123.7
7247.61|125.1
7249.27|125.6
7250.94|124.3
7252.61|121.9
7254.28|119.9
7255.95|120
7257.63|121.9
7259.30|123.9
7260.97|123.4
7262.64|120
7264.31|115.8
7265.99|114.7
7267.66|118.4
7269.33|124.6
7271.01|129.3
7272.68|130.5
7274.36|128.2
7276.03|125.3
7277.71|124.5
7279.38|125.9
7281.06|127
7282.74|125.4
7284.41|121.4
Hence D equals 7265.99 Angstrom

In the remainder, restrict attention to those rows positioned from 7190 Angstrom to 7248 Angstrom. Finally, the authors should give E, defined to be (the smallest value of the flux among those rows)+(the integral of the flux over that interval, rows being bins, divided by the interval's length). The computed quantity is 227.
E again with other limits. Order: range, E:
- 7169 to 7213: 225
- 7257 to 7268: 234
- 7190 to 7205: 230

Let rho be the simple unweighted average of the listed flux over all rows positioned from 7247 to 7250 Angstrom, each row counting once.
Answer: 125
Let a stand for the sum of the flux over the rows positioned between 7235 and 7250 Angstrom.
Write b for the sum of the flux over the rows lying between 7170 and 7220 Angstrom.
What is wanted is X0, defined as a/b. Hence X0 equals 0.31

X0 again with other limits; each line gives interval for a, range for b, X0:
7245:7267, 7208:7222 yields 1.66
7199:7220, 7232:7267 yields 0.61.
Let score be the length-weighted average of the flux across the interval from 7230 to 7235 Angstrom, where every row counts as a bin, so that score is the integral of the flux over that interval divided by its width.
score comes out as 116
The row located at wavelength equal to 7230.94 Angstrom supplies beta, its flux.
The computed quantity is 116.7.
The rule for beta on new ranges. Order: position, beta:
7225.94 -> 115.3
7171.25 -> 114.7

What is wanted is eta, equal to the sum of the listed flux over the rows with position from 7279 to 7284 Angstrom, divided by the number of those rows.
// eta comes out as 126.1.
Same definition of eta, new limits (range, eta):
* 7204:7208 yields 118.0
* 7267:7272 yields 124.1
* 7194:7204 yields 118.4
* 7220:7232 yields 117.2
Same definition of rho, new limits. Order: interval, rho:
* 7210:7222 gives 119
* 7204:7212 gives 118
